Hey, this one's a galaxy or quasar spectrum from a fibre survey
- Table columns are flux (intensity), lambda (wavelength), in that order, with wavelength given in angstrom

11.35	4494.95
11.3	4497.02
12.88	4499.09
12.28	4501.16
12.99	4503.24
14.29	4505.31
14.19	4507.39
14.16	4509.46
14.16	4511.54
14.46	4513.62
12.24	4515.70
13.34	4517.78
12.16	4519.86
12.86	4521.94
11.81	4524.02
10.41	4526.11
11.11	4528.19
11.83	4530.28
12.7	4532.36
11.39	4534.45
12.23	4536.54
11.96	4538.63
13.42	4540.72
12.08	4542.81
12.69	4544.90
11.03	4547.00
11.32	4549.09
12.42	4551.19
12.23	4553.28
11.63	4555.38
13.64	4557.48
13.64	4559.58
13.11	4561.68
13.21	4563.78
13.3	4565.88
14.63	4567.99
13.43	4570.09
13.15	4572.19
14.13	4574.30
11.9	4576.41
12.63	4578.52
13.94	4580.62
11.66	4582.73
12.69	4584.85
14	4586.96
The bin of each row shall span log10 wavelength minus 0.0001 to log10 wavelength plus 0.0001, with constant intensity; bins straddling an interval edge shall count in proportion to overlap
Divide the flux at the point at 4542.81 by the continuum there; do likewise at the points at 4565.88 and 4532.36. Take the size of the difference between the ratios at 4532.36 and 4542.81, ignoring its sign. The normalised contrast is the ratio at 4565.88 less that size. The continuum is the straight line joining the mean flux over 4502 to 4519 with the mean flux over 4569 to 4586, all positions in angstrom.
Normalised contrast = 0.98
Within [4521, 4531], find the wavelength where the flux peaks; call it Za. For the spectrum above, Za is 4521.94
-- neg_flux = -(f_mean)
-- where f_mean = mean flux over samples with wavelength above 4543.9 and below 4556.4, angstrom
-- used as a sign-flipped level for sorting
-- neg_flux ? -11.9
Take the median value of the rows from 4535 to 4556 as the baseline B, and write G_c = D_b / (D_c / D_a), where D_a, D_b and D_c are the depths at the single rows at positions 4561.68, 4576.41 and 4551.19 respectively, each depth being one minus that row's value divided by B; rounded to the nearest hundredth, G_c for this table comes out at 0.08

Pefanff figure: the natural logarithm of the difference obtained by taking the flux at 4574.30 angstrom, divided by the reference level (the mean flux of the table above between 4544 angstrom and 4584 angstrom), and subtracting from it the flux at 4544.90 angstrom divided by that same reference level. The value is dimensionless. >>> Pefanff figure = -2.2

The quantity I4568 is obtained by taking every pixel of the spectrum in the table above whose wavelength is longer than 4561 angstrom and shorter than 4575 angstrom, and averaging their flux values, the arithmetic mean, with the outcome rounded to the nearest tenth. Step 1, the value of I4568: 13.6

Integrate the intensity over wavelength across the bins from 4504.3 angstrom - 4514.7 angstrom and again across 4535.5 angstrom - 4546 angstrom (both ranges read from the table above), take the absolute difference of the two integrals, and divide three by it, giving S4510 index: 0.17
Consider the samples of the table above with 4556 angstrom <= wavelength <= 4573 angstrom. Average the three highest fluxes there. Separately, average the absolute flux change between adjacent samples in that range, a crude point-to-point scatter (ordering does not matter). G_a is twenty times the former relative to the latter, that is 554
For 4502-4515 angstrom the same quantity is 827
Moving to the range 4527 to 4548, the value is 256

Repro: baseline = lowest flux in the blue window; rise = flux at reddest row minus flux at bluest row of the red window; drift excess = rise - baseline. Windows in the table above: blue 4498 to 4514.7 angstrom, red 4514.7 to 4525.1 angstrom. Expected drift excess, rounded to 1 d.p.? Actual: -12.7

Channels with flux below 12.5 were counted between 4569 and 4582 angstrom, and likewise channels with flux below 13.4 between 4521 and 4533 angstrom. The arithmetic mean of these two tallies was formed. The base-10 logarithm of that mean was 0.54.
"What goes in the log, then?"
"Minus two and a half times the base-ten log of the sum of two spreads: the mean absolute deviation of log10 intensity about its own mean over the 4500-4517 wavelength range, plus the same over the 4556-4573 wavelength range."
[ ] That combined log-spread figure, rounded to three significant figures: 3.56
